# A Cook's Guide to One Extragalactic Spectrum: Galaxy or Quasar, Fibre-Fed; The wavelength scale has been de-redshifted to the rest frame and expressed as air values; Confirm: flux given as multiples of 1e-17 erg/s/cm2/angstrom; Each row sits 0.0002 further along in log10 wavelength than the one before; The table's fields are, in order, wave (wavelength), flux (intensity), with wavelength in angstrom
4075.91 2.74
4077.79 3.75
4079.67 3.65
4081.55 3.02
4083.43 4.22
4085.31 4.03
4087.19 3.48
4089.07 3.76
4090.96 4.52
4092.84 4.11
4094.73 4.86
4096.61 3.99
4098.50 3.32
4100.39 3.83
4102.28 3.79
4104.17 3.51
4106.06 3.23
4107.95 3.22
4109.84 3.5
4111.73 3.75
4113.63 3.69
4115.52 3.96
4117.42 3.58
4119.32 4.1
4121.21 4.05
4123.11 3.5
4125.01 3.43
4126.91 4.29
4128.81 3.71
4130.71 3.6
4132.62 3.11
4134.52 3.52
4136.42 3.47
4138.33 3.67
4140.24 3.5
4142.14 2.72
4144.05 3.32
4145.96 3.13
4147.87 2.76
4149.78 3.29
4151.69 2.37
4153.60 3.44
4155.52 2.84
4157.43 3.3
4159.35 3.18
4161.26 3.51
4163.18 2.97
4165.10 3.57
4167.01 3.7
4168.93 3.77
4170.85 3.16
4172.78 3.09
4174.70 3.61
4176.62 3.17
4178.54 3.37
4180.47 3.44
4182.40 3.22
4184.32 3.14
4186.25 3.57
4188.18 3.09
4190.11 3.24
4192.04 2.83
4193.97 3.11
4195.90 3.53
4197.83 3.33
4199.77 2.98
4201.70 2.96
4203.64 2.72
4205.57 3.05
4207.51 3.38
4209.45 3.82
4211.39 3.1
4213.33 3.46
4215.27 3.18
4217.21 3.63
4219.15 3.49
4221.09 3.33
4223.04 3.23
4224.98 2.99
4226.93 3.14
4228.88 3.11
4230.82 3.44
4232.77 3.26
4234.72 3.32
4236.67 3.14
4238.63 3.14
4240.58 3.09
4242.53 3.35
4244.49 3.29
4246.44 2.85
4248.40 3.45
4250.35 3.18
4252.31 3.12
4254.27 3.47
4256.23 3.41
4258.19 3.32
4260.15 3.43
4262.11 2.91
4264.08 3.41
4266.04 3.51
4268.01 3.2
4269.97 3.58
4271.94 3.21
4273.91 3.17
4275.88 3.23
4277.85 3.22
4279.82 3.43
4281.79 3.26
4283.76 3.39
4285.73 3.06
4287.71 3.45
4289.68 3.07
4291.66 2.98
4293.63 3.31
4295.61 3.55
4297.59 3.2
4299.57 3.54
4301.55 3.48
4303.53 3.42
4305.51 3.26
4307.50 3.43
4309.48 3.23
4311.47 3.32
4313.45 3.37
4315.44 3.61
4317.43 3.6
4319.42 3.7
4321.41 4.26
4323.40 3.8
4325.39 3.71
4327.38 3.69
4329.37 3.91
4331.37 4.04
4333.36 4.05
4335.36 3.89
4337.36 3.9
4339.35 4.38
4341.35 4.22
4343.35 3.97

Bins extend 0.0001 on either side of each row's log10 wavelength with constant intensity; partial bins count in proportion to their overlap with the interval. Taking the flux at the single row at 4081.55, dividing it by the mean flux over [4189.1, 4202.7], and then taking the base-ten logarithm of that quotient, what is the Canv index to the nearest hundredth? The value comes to -0.02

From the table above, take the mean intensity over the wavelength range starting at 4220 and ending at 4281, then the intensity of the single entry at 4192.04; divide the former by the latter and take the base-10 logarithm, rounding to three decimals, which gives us 0.061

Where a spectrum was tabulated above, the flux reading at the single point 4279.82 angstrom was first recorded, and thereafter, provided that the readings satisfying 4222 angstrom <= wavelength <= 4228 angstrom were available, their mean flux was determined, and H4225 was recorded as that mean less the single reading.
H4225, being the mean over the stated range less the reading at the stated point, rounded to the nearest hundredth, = -0.31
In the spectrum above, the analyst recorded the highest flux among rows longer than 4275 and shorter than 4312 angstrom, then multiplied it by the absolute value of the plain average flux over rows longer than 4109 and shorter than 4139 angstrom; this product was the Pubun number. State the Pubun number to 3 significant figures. 13.1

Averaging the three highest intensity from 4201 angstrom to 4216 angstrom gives 3.6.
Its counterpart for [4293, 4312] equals 3.5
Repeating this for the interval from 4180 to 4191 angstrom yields 3.4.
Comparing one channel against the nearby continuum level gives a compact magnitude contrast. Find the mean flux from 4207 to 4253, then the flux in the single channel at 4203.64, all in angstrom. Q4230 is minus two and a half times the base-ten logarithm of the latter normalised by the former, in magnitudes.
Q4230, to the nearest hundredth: 0.20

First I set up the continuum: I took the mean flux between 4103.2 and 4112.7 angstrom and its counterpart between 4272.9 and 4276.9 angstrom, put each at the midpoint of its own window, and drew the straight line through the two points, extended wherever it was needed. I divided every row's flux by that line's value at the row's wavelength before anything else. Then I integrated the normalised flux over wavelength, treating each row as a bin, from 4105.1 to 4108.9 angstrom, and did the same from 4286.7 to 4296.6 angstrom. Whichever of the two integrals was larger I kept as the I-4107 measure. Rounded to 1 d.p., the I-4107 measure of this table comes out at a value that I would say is 10.2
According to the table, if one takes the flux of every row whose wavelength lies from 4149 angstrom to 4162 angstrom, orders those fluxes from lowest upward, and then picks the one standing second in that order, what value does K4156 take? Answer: 2.84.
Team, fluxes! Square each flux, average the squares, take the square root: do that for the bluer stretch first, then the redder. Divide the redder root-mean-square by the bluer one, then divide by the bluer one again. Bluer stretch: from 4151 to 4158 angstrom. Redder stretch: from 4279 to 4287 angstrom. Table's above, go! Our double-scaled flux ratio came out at 0.361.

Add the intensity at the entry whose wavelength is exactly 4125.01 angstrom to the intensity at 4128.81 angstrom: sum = 7.14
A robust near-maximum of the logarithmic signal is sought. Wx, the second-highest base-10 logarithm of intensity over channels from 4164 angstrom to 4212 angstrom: 0.58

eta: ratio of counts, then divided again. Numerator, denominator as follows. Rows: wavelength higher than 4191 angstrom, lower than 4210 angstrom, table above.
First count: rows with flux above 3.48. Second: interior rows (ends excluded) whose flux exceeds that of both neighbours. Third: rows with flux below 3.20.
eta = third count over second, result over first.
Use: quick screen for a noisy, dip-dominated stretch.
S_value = 3.00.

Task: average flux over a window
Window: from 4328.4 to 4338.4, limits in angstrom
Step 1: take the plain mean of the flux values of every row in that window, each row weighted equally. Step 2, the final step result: 3.96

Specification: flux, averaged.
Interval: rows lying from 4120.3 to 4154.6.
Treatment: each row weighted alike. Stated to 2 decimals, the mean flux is 3.38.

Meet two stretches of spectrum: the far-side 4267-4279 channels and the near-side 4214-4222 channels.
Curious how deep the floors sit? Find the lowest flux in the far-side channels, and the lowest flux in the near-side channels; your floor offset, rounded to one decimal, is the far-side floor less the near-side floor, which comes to 0.0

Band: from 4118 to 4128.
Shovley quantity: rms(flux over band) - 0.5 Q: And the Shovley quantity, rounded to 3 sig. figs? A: 3.39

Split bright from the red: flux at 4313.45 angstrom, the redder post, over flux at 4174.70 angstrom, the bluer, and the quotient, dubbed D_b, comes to 0.93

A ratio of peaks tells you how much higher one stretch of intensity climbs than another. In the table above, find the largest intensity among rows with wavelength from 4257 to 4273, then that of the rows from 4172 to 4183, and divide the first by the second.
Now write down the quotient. 0.99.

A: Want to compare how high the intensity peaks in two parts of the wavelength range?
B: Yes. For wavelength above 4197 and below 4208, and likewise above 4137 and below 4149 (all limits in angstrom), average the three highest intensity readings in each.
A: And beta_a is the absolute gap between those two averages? 0.24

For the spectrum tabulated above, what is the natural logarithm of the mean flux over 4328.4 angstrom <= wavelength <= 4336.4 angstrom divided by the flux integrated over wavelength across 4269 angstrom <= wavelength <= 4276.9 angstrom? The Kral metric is -1.88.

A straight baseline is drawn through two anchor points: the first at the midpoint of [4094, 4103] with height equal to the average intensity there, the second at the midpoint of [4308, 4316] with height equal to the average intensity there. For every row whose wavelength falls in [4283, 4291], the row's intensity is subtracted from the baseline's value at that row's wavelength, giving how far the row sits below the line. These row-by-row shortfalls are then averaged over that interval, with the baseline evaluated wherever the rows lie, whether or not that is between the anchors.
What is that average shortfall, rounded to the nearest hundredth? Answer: 0.21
